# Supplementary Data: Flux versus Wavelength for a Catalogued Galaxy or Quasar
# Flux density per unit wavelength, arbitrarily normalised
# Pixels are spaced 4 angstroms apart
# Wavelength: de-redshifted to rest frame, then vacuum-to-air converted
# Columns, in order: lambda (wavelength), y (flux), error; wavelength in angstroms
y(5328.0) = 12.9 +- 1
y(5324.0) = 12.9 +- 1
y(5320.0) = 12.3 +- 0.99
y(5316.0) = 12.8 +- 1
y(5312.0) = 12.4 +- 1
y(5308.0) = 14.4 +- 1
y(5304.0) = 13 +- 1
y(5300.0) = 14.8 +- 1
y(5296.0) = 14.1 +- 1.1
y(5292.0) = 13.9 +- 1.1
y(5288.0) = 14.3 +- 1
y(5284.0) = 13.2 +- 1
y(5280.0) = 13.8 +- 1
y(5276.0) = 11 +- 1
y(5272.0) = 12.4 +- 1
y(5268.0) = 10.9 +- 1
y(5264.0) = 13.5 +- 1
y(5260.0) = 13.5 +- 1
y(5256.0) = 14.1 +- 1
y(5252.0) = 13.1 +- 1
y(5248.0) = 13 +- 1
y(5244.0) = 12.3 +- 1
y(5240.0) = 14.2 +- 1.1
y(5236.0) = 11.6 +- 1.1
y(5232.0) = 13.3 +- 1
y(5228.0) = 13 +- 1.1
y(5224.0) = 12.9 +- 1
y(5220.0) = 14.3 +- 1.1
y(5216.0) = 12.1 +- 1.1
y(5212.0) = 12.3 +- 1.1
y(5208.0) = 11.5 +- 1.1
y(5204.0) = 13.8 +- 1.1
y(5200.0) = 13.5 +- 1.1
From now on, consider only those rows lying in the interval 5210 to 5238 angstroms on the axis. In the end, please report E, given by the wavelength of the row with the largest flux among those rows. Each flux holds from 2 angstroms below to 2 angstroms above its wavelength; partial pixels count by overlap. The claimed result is 5220.0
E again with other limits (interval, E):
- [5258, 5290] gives 5288.0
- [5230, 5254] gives 5240.0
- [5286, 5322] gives 5300.0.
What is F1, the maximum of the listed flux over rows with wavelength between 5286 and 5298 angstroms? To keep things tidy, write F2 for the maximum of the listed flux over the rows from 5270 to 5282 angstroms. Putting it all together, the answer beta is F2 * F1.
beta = 197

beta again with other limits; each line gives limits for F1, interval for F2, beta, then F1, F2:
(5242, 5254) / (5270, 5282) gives 181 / 13.1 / 13.8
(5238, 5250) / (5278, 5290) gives 203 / 14.2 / 14.3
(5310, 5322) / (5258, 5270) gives 173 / 12.8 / 13.5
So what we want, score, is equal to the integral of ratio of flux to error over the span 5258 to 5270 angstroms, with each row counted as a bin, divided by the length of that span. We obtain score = 12.6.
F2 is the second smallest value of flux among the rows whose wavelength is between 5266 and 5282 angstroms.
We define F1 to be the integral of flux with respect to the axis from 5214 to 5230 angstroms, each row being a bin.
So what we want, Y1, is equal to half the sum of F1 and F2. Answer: 110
